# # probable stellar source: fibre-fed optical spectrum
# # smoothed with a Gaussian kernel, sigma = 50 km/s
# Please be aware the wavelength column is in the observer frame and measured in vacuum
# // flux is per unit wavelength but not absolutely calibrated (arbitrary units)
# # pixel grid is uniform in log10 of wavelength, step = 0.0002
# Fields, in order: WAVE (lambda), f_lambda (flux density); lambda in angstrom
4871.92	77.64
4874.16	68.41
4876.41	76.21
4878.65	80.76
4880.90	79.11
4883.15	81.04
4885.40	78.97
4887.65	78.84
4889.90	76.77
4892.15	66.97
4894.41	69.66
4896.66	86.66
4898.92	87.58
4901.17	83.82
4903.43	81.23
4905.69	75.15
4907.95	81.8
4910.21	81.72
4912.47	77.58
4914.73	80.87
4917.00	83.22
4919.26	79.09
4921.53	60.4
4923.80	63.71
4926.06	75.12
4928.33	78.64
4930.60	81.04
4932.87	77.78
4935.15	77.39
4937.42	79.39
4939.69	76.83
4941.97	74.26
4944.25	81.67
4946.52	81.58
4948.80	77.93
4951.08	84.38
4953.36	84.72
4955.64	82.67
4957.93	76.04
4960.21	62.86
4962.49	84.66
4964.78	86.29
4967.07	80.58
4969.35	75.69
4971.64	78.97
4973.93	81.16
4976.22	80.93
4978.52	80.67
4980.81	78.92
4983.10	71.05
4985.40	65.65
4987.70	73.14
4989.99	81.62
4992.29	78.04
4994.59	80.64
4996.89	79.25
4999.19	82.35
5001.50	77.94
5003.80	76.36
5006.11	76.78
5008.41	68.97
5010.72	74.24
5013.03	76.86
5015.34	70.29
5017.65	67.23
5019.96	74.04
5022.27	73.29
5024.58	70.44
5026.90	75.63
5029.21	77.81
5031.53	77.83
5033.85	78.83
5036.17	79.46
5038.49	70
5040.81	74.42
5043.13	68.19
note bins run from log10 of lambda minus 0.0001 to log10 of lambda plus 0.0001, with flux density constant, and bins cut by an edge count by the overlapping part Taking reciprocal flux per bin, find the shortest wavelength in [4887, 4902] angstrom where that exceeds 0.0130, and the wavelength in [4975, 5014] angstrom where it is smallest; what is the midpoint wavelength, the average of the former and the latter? 4944.5 angstrom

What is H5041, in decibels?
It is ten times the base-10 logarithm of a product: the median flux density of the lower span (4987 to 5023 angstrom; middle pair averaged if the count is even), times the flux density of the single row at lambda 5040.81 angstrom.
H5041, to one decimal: 37.6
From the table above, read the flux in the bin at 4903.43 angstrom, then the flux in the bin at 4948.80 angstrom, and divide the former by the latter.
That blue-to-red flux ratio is 1.04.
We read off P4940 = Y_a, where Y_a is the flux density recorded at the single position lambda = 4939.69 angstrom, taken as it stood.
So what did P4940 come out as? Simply 76.83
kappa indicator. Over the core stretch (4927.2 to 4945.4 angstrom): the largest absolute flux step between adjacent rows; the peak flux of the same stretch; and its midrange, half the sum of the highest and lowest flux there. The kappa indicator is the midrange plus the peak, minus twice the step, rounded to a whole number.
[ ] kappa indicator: 145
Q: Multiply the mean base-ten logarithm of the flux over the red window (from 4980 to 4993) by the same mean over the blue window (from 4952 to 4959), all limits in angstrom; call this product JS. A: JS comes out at 3.57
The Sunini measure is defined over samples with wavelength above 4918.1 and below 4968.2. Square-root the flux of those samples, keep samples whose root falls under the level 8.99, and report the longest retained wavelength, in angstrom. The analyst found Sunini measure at 4967.07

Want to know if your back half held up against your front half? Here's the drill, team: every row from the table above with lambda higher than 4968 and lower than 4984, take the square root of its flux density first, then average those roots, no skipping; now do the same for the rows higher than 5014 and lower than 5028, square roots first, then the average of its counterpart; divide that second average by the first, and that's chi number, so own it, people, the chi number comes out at 0.96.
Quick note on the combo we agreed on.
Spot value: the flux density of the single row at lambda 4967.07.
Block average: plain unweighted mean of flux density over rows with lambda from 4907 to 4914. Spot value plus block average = 161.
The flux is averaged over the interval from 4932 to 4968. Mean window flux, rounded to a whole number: 79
